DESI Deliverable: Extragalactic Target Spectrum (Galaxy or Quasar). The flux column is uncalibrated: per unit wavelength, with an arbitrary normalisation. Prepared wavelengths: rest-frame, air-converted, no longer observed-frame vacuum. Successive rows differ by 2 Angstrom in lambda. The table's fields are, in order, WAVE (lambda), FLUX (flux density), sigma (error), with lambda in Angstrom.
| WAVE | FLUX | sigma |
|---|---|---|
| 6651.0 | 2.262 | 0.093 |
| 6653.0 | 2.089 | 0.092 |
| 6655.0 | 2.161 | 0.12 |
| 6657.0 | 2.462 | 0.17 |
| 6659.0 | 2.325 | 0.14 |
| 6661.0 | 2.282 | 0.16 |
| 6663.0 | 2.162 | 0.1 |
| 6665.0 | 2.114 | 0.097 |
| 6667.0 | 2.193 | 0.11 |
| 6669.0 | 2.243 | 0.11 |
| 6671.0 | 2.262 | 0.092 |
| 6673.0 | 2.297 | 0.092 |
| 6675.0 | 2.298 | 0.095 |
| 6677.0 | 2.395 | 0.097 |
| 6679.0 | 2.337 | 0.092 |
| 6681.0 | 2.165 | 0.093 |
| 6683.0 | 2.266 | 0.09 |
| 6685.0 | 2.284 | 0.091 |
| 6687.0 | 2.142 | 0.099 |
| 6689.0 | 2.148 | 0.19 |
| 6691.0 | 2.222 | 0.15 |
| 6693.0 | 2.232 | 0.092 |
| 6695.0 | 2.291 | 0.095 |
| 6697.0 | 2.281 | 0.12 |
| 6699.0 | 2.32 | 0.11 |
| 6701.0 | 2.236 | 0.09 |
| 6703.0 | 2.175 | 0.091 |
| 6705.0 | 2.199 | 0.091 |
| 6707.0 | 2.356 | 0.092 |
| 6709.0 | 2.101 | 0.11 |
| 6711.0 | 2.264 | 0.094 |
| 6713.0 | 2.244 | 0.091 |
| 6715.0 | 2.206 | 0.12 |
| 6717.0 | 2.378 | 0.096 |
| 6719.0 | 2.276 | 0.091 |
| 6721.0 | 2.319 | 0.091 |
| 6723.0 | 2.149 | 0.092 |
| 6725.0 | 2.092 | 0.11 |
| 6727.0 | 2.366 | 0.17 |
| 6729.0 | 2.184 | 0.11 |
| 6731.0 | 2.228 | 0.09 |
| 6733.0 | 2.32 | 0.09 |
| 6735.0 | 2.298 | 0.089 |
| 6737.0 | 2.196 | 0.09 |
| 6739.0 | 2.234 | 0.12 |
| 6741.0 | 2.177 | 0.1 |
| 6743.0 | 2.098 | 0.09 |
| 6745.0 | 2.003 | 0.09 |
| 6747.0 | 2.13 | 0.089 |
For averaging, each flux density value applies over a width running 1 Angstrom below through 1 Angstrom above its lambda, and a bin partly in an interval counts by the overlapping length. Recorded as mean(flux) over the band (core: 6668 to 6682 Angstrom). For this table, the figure 2.29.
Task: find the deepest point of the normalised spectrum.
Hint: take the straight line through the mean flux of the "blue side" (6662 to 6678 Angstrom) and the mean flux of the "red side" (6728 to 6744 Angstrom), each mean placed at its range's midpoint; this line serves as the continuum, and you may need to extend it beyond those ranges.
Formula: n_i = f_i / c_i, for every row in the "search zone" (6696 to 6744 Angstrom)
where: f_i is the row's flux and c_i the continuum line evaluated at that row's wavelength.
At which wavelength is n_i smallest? 6725.0 Angstrom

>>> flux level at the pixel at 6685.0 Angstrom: 2.284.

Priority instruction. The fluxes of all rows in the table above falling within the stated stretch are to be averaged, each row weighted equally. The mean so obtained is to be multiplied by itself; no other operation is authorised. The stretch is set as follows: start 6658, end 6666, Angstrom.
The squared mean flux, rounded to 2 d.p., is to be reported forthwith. 4.93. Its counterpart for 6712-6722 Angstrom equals 5.22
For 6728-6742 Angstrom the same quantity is 4.99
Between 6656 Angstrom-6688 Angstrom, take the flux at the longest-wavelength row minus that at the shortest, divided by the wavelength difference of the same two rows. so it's -0.011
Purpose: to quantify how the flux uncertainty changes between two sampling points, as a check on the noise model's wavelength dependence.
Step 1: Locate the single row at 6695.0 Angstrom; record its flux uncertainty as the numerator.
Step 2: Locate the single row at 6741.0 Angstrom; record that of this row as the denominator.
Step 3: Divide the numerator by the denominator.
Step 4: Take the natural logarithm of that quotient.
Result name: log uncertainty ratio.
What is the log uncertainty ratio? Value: -0.051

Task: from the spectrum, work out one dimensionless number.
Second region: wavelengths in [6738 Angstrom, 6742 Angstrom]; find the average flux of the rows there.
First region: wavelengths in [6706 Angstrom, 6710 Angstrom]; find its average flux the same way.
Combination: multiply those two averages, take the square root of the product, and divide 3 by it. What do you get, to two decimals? 1.35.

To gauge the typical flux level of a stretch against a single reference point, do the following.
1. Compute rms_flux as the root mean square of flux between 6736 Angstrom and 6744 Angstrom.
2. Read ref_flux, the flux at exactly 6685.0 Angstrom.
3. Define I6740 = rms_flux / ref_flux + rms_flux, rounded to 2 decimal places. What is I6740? 3.13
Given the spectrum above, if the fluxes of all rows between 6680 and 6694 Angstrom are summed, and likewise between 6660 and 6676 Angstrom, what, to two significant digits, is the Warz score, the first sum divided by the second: 0.87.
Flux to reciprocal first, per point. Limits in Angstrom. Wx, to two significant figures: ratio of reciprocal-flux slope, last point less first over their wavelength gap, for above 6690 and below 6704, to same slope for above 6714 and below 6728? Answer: -0.32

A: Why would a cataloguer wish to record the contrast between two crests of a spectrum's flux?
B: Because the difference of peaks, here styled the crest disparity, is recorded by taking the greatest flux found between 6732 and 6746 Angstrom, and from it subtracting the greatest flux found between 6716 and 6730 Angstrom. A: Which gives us -0.058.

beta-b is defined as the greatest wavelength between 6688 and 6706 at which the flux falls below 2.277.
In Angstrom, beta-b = 6705.0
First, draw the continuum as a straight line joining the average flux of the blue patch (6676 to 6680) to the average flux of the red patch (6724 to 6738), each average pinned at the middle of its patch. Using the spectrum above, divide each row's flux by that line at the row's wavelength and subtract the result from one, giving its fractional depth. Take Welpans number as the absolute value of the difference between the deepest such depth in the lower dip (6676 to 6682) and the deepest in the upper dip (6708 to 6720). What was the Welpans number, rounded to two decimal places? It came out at 0.00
